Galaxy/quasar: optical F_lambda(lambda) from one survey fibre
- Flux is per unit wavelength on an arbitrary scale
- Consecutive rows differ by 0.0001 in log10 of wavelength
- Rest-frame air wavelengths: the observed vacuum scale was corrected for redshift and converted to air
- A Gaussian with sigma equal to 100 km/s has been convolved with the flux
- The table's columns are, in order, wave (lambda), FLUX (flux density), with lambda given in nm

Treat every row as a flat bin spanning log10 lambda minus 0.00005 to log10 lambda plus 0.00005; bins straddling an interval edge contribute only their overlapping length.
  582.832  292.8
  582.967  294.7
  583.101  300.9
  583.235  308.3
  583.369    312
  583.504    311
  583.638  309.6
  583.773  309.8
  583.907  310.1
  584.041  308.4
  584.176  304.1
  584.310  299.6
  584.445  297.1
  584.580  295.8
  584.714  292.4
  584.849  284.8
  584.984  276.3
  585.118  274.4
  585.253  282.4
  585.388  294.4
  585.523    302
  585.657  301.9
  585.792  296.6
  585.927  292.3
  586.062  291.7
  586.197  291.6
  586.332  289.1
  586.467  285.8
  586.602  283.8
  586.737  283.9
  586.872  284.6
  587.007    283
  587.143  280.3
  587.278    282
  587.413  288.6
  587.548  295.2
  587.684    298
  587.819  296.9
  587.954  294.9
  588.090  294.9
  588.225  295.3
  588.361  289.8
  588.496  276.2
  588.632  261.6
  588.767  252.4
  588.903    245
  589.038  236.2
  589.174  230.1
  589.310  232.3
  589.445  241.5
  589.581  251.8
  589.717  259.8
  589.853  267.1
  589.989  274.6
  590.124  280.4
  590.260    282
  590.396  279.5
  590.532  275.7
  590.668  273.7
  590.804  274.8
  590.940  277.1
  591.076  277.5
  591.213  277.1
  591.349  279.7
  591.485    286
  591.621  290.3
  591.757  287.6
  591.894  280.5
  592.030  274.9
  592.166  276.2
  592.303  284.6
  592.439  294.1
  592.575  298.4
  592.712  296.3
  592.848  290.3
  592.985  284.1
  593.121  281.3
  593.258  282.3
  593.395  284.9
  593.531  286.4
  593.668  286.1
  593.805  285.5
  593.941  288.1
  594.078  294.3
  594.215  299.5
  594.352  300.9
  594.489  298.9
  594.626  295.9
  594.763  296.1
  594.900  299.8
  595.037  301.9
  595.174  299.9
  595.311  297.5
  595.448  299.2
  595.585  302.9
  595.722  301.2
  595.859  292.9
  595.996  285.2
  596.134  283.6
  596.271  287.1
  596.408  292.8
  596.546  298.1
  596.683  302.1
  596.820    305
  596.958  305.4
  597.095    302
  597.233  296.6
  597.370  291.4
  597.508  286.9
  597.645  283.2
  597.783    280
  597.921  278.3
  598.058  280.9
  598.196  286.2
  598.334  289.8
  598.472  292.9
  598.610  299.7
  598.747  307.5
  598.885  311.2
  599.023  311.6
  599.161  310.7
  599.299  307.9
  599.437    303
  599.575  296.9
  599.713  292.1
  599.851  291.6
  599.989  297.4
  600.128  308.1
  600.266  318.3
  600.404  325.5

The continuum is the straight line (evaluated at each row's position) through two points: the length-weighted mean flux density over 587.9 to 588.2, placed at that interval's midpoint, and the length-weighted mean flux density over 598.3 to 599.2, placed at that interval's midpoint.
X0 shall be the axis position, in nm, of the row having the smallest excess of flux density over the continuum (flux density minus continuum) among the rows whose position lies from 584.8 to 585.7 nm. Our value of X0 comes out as 585.118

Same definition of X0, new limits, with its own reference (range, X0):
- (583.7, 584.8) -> 584.714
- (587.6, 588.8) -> 588.767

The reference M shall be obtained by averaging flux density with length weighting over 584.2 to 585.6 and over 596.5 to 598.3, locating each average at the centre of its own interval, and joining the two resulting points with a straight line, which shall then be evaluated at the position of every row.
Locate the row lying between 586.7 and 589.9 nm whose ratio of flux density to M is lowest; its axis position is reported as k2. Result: 589.174 nm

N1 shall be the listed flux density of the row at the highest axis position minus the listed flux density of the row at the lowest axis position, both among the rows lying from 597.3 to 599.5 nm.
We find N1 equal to 12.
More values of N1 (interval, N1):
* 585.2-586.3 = 9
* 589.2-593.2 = 49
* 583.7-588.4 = -20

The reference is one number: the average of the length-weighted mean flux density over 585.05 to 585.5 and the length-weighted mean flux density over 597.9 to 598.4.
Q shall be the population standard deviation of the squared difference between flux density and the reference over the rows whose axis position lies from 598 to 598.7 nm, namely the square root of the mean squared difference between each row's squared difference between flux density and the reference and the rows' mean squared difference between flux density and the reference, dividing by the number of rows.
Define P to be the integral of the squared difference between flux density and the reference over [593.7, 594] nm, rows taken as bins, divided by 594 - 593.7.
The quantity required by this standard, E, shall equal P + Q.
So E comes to 84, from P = 4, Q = 79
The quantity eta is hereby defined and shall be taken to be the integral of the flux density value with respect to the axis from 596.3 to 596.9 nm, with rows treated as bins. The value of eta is 179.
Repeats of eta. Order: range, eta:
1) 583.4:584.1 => 217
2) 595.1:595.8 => 210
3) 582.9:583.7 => 245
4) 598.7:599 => 93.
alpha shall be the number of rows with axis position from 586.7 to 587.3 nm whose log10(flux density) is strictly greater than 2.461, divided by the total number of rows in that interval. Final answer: 0.00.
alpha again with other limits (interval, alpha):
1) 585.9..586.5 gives 0.80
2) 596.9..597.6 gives 0.80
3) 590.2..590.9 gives 0.00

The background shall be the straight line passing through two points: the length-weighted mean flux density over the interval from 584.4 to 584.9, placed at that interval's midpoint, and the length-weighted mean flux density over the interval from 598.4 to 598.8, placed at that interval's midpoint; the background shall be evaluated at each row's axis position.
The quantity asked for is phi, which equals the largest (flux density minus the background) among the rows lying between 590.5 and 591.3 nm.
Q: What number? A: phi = -18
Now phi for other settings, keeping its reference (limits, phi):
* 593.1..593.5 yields -12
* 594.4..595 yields 2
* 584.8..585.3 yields -8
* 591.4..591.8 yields -6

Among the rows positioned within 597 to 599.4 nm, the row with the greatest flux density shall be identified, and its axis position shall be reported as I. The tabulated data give 599.023 nm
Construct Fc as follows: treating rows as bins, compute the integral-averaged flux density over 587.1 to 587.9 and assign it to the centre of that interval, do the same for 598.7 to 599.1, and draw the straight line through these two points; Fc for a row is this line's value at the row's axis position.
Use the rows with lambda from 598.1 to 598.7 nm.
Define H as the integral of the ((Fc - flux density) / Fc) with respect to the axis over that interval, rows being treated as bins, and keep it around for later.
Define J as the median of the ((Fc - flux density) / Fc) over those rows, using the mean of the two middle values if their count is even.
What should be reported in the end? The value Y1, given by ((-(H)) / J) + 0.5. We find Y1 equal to -0.1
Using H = 0.033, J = 0.058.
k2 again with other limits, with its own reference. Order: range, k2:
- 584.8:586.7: 585.118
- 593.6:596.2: 596.134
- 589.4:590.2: 589.445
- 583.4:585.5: 585.118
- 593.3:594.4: 593.395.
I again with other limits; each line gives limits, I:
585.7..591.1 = 587.684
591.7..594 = 592.575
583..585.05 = 583.369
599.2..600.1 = 599.299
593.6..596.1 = 595.585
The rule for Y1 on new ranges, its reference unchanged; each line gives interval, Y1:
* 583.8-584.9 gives -0.7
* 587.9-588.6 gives 1.3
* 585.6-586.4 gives -0.7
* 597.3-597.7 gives 0.1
